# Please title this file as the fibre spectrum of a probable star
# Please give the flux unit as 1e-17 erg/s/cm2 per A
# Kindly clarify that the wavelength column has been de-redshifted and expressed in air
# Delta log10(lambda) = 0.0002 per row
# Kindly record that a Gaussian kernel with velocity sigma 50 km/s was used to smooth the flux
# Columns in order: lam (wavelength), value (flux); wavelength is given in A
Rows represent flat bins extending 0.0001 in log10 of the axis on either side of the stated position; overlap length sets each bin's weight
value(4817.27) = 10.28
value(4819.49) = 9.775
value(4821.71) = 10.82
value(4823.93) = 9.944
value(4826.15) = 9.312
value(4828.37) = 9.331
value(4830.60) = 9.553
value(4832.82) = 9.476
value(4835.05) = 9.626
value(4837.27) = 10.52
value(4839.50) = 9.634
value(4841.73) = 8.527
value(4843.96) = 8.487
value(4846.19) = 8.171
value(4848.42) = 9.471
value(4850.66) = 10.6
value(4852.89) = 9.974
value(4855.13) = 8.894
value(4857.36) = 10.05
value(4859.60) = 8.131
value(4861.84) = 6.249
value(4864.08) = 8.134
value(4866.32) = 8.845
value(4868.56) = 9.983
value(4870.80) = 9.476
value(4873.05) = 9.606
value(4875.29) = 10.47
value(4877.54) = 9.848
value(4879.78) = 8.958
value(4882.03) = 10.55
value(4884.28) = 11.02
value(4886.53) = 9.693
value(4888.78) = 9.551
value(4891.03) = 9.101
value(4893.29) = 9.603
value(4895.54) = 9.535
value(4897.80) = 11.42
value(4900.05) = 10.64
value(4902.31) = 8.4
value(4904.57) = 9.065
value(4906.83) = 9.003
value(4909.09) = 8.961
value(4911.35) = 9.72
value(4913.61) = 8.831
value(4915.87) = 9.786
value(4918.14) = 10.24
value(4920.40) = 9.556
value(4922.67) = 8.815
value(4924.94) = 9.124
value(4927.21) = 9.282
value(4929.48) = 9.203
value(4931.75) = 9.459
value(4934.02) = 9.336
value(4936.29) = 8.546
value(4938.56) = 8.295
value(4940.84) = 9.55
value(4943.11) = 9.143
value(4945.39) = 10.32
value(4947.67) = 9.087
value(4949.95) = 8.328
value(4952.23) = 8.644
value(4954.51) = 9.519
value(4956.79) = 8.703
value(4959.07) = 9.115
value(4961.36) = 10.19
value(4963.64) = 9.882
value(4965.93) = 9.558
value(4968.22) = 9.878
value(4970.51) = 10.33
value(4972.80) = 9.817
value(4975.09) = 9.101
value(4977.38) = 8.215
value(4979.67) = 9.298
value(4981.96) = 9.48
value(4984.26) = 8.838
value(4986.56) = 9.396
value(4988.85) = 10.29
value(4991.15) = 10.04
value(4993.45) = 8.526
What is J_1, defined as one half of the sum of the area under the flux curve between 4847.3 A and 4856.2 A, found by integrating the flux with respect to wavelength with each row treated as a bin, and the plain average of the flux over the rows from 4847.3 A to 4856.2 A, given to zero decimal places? 48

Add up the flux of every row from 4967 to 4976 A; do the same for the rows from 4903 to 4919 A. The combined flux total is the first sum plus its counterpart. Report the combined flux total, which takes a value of 105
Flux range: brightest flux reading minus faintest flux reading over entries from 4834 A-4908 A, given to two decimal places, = 5.17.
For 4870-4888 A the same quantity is 2.06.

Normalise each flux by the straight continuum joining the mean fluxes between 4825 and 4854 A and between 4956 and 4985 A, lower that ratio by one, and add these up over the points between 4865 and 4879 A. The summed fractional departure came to 0.17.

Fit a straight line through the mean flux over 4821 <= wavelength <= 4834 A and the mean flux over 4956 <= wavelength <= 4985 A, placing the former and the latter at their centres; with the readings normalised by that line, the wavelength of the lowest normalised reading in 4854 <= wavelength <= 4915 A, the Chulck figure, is 4861.84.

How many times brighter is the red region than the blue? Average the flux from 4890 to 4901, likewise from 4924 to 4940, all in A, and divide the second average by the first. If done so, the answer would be 0.90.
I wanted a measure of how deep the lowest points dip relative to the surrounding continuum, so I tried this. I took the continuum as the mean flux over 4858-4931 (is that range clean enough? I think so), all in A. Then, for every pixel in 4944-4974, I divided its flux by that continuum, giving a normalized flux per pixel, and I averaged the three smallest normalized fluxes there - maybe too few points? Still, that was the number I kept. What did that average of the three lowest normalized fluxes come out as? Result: 0.910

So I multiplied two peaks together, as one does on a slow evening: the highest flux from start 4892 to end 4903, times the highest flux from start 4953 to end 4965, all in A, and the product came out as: 116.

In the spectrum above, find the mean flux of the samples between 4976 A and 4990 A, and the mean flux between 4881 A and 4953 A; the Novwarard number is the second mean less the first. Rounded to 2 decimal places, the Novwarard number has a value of 0.18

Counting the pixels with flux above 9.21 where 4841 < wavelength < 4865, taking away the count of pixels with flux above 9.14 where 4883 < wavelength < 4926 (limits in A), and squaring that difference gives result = 49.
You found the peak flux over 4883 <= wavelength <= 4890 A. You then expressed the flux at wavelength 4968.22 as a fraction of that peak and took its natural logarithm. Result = -0.11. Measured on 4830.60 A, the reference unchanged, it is -0.14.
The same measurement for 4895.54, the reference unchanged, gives -0.14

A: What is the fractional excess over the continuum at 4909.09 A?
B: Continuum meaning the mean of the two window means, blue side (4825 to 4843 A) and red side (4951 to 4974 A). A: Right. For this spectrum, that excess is -0.06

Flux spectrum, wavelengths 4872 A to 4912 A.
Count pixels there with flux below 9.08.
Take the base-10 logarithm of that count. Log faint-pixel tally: 0.70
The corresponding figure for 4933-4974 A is 0.70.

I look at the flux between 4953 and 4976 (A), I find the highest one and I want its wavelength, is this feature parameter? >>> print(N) 4970.51 A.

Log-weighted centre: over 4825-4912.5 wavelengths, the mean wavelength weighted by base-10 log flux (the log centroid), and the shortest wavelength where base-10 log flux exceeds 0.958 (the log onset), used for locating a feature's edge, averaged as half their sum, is 4847.5 A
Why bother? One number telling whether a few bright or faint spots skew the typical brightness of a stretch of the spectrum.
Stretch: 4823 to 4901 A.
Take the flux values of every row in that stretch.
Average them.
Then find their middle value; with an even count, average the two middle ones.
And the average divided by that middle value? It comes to 0.99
